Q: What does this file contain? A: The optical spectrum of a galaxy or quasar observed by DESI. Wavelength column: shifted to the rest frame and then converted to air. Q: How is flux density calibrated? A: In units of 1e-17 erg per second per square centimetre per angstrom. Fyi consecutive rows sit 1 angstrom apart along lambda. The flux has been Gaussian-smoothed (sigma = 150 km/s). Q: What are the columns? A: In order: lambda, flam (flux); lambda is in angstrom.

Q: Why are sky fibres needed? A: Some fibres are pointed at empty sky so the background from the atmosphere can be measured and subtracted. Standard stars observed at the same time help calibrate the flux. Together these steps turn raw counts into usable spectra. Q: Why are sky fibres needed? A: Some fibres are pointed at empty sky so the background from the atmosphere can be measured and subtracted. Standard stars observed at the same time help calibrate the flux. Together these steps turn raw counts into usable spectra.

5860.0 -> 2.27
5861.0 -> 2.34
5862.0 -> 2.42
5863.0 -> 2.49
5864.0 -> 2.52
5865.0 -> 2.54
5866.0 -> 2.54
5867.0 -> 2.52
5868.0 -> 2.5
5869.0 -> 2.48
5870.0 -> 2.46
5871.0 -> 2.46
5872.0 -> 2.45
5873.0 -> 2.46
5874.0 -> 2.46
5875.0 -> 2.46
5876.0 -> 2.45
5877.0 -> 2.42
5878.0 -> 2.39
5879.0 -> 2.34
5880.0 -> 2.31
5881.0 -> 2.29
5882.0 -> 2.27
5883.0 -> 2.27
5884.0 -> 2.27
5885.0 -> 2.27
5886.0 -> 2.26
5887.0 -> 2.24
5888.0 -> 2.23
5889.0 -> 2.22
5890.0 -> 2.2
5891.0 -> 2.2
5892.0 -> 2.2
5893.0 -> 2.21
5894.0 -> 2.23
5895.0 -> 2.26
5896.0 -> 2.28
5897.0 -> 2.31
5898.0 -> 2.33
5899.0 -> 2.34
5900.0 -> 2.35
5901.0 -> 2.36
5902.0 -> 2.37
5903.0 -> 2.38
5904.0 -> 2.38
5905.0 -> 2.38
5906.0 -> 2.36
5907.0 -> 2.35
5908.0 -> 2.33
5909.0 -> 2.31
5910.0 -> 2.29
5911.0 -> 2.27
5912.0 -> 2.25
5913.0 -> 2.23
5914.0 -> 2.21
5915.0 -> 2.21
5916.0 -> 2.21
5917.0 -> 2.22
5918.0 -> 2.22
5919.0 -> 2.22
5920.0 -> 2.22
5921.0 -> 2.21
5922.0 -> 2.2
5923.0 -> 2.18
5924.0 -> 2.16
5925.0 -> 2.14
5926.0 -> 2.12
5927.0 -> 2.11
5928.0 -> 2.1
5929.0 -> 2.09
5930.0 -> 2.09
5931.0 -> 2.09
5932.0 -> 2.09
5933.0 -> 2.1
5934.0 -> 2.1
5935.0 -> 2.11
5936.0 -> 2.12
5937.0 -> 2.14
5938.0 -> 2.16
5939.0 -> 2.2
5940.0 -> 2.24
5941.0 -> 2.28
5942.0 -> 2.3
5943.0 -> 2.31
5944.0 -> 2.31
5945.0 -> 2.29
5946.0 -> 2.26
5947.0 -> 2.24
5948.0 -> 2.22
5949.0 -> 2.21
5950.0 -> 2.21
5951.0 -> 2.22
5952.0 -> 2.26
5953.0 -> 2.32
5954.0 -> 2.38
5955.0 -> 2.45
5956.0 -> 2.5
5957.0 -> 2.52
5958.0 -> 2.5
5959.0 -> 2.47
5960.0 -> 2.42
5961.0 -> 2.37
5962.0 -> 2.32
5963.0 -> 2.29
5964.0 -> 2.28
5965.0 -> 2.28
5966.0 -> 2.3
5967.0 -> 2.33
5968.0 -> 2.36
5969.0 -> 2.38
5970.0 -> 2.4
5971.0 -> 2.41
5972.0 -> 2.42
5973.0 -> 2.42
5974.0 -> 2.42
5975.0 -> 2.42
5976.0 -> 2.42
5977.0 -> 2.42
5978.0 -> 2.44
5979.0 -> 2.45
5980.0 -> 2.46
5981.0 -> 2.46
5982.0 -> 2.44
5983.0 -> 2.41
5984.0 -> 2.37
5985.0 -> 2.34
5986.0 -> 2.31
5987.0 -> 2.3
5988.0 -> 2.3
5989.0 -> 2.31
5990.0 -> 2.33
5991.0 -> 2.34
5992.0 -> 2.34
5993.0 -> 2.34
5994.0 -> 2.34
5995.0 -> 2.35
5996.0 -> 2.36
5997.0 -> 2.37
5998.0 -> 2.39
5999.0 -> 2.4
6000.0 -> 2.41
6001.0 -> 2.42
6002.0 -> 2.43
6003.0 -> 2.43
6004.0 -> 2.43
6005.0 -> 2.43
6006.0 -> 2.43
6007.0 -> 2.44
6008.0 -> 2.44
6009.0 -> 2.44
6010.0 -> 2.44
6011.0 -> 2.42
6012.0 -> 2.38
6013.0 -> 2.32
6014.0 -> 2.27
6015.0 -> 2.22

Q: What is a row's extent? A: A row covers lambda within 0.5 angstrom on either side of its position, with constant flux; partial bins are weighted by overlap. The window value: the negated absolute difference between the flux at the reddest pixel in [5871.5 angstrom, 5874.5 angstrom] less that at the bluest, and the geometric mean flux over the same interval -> -2.45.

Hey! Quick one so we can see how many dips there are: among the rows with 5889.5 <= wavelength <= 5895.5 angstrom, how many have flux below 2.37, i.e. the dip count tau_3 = 6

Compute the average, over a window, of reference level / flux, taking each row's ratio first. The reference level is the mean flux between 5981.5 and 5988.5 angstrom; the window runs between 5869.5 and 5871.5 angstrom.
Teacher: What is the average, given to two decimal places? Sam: 0.96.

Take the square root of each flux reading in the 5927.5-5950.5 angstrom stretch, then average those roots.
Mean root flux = 1.48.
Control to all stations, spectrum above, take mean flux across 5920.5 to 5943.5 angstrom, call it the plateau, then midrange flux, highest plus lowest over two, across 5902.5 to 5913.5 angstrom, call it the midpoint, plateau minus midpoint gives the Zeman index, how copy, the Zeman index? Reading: -0.15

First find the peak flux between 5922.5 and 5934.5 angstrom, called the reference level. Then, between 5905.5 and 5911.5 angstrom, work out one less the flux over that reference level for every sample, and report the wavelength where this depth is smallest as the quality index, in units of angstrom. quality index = 5906.0 angstrom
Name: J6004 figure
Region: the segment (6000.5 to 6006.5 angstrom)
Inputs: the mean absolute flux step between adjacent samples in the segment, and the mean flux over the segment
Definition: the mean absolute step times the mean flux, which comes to 0.00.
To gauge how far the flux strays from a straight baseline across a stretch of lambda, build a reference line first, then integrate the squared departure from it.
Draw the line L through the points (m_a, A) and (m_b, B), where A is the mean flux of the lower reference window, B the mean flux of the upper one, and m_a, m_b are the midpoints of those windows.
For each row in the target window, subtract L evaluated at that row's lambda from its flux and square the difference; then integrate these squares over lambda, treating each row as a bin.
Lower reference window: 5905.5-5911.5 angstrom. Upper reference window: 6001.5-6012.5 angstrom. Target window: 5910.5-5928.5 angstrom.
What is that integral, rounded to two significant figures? 0.39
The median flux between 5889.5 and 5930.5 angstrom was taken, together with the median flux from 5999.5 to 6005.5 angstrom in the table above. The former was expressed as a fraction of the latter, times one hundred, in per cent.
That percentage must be 91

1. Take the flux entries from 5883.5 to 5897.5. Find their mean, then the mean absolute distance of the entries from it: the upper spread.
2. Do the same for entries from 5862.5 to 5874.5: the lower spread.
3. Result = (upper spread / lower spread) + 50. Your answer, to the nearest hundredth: 51.02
